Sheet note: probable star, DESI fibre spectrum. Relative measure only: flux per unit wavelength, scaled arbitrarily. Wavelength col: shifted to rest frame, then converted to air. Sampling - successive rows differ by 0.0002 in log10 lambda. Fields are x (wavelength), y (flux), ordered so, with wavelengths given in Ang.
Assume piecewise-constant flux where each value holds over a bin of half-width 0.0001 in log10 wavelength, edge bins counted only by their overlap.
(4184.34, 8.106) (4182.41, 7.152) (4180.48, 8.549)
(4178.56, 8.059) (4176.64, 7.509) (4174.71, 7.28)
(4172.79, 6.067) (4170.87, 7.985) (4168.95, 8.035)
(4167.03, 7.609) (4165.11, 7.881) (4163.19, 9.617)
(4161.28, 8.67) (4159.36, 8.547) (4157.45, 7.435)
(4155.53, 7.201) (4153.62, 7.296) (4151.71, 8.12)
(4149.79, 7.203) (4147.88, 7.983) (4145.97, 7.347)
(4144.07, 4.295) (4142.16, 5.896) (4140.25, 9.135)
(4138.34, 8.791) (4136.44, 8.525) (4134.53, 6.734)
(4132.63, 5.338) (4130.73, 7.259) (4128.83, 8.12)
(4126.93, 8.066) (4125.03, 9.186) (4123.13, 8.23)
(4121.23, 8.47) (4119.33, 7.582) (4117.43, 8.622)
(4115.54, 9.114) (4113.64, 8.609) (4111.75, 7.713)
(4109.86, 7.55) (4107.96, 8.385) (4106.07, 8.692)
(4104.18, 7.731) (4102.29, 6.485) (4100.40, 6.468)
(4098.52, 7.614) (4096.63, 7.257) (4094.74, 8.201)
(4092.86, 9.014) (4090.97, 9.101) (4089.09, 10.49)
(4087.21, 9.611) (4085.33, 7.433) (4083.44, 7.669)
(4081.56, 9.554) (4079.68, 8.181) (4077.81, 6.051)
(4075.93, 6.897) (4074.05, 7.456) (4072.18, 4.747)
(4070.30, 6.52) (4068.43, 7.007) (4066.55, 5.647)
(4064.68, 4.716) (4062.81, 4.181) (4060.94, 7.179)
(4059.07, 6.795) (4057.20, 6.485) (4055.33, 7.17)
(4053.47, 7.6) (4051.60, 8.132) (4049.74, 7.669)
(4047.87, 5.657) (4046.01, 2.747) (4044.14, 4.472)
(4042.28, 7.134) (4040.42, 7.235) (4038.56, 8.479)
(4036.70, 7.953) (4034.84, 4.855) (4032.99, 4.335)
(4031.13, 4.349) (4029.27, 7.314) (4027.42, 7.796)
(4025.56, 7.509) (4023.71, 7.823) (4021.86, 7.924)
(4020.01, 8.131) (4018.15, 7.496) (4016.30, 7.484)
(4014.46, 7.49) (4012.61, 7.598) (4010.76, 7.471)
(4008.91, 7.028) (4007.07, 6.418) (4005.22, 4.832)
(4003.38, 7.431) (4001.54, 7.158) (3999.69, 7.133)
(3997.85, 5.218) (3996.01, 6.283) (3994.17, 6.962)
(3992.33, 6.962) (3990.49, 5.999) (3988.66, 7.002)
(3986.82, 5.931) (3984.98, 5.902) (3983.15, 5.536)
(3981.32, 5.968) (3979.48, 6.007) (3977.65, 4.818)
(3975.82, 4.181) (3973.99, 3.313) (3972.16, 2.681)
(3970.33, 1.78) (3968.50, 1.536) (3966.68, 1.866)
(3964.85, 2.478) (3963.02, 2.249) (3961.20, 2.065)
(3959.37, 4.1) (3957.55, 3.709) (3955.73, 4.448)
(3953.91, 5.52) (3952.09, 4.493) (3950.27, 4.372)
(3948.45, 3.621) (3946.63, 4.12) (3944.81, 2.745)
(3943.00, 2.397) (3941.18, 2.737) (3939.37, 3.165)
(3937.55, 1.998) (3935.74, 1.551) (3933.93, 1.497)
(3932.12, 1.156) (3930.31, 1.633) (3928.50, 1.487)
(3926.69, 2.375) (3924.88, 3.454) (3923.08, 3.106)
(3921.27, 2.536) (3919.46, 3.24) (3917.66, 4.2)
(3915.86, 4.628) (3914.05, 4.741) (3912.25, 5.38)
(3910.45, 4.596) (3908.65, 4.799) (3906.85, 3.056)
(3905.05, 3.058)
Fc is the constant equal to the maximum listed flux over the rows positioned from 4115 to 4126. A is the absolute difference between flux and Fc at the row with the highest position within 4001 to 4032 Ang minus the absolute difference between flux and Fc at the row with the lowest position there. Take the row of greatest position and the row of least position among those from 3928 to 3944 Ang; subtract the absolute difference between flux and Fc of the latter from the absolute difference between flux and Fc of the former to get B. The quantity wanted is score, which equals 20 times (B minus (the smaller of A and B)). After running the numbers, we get 0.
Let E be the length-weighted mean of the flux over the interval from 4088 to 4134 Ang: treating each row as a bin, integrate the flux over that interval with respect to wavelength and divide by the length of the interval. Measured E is 8.0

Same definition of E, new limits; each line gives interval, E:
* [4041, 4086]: 6.5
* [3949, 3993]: 4.3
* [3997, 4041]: 6.9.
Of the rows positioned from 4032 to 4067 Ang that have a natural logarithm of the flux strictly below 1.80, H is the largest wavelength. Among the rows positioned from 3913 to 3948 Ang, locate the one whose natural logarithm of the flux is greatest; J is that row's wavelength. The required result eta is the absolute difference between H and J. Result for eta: 152.5 Ang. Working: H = 4066.55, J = 3914.05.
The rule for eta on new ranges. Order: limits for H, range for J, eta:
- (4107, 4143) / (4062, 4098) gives 53.1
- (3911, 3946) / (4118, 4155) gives 180.2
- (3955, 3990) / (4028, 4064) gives 51.7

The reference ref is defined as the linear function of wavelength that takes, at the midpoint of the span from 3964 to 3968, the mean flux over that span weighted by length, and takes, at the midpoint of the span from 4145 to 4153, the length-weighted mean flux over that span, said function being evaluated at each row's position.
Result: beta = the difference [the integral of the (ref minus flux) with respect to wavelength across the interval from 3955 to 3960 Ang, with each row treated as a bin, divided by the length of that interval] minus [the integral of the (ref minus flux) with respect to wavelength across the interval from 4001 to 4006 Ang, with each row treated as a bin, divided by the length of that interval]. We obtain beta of 1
